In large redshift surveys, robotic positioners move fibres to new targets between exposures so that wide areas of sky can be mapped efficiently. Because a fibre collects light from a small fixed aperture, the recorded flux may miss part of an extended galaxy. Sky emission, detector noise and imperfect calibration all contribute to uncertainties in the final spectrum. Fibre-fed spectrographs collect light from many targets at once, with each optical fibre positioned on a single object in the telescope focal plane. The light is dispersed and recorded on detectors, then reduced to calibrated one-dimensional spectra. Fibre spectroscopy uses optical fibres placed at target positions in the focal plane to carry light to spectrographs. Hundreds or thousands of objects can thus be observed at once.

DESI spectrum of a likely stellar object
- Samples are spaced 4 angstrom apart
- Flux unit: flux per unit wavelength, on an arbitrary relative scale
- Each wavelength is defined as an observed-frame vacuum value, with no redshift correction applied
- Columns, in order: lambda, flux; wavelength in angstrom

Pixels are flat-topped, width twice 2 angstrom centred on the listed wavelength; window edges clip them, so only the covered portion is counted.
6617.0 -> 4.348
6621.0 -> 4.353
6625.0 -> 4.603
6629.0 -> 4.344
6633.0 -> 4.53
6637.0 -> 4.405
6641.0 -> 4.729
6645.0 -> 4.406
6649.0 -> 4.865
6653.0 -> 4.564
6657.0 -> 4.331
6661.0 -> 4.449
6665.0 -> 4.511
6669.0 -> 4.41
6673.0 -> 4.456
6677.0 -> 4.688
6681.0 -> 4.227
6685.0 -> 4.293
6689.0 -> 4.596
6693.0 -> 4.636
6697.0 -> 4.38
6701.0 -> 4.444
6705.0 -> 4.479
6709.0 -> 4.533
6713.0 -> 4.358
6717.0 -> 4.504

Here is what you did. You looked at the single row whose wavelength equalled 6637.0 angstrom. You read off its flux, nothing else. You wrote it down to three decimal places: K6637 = 4.405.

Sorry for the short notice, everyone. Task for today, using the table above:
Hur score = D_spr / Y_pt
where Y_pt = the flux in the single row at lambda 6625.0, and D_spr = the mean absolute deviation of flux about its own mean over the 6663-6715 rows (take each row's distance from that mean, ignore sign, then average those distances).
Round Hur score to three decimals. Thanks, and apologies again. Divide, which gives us 0.022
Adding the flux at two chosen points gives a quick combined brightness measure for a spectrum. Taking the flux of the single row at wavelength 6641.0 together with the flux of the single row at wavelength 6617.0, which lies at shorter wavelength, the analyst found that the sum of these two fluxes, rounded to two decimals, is 9.08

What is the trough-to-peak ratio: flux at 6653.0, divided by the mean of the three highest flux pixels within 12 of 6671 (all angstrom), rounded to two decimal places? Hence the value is 1.00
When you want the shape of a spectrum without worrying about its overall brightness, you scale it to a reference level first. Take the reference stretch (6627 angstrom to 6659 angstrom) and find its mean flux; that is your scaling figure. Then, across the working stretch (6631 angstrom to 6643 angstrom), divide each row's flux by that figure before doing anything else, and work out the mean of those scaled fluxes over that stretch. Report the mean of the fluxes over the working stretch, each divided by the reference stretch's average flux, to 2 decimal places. 1.01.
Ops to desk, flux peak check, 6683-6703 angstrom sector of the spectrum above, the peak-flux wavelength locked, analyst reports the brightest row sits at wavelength 6693.0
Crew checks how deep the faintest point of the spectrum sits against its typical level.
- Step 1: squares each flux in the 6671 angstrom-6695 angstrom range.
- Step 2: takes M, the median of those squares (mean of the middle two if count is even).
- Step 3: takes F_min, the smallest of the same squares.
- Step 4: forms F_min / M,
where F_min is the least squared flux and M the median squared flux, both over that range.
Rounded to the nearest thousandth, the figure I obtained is 0.872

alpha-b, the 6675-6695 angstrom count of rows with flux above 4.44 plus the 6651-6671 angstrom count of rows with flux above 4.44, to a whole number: 6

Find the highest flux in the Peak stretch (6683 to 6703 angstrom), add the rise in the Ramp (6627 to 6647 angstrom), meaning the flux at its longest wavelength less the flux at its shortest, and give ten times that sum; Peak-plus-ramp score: 47.0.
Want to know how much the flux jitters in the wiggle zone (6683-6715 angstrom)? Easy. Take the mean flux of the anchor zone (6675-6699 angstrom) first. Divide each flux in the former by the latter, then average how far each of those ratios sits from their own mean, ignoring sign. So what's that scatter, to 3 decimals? 0.022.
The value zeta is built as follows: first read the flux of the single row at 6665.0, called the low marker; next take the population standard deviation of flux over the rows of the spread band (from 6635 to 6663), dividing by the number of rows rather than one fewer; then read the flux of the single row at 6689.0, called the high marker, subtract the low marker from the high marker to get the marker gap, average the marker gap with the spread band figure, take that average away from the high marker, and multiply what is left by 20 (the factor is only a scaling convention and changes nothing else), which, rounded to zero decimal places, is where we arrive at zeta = 89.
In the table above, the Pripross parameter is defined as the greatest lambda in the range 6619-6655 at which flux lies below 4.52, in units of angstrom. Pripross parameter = 6645.0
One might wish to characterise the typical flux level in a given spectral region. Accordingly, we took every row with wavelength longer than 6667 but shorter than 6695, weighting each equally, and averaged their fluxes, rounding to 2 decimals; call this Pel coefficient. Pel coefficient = 4.47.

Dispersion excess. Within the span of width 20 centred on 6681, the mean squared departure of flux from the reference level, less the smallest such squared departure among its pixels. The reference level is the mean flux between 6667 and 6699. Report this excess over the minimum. 0.031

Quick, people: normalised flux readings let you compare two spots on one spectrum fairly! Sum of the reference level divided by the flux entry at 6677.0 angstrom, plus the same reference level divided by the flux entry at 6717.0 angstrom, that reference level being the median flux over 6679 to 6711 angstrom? 1.94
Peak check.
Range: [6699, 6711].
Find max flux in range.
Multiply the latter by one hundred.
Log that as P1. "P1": 453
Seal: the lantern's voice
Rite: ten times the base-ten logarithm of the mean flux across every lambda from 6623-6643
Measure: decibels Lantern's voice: 6.55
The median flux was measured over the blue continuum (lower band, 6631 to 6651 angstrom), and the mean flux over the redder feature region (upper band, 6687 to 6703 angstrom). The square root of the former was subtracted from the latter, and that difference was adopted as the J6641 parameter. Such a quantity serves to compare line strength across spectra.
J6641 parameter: 2.39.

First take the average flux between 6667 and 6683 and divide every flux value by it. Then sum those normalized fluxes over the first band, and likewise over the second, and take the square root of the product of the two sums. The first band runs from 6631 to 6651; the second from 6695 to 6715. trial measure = 5.08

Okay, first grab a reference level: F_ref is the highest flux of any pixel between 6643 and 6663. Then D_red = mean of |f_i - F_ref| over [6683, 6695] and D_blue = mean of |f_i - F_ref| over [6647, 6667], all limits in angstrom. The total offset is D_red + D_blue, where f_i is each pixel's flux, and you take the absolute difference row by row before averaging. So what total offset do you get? 0.678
